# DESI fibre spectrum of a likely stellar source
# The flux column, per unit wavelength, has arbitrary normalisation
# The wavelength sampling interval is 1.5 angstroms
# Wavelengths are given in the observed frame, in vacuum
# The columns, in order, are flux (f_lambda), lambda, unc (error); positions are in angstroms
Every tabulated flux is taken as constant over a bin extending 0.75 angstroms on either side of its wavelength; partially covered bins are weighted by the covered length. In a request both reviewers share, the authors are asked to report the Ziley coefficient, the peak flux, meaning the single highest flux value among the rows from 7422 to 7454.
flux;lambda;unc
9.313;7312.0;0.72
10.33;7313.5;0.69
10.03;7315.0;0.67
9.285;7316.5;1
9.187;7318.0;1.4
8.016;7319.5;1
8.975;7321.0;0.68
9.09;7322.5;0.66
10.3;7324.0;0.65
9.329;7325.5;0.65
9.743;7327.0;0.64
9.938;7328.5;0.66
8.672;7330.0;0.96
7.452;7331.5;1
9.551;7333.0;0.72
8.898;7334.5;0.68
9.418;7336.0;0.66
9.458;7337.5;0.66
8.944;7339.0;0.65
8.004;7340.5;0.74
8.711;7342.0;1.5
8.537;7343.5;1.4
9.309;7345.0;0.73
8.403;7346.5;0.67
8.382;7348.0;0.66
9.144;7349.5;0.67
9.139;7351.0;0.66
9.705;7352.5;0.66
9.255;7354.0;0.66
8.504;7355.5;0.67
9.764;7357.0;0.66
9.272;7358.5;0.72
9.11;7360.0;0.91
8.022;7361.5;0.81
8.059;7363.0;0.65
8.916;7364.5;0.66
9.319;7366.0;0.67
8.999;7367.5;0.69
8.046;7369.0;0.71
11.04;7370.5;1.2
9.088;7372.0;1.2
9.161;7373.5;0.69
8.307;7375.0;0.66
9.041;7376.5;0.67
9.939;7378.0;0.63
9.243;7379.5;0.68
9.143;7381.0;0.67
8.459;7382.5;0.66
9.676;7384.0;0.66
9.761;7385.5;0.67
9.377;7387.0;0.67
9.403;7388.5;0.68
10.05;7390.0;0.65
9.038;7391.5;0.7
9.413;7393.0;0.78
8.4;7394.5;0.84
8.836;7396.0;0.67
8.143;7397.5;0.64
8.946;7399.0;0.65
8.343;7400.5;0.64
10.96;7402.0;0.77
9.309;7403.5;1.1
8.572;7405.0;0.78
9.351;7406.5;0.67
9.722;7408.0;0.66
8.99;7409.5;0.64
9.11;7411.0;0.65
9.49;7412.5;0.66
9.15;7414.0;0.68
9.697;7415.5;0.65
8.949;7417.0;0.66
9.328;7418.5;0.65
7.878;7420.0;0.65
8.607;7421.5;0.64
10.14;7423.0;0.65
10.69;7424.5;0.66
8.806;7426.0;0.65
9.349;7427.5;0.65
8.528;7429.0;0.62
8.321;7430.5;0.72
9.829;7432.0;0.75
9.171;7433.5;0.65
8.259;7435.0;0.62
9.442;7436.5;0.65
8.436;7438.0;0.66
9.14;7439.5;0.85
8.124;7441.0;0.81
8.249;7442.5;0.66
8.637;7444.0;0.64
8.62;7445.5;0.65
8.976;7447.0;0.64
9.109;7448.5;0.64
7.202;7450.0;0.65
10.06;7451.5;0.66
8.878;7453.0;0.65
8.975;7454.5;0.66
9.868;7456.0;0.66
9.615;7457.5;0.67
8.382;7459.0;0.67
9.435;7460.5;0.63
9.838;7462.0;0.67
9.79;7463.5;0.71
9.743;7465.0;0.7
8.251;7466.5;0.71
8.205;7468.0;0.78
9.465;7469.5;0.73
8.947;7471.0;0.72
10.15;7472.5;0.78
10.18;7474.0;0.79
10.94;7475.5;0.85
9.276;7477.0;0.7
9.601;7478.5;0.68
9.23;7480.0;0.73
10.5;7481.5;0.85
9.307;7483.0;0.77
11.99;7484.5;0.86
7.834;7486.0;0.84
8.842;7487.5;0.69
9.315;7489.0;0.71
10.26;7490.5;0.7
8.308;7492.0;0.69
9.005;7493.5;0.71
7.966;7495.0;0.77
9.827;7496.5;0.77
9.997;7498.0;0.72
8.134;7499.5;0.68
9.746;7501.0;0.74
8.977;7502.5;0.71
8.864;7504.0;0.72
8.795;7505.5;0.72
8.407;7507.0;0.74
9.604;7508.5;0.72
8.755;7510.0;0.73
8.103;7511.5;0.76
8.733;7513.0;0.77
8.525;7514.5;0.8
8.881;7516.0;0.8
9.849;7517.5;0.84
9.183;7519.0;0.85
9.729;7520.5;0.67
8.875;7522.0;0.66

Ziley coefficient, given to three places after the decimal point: 10.690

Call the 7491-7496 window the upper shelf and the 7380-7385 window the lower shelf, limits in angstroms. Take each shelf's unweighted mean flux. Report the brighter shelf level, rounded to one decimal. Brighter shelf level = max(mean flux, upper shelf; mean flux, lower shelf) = 9.1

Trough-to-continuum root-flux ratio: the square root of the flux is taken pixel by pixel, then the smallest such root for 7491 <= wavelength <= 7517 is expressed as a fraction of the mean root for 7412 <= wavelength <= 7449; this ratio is 0.942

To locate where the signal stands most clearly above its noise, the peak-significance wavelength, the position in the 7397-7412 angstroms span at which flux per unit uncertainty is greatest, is 7408.0 angstroms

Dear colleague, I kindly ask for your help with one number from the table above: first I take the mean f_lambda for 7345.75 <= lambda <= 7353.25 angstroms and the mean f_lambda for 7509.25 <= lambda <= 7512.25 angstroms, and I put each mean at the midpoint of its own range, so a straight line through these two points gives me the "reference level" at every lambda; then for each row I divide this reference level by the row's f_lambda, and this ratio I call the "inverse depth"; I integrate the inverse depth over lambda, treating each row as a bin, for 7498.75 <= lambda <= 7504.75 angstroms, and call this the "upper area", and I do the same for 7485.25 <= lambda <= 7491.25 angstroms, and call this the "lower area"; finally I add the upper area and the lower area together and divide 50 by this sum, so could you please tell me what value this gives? 4.39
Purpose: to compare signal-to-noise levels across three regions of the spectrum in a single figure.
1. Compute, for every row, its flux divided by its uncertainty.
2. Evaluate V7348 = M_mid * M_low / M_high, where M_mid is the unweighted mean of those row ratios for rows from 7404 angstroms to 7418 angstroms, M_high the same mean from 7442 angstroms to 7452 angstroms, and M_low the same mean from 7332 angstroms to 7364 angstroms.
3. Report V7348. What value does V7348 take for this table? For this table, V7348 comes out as 12.6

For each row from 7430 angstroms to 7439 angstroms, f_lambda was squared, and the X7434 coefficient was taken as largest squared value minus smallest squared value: 28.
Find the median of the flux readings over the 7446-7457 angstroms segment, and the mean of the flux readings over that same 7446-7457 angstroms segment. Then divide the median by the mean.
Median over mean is 1.00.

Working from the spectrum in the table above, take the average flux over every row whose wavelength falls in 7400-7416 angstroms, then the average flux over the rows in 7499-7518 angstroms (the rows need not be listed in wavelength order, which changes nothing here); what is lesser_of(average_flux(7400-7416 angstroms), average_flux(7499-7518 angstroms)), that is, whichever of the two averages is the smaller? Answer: 8.87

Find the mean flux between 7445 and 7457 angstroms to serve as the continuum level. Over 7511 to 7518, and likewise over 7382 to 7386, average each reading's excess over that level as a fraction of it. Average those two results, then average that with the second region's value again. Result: 0.024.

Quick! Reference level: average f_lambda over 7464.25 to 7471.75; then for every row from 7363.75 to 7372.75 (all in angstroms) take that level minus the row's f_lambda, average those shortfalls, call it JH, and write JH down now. -0.31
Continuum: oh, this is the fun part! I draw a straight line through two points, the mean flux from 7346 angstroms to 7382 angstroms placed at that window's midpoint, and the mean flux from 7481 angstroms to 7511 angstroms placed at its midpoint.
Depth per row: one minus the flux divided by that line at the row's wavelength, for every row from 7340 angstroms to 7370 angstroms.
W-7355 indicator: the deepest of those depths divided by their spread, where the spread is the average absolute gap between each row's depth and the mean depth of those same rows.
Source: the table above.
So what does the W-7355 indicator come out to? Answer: 2.1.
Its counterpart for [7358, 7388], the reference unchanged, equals 2.1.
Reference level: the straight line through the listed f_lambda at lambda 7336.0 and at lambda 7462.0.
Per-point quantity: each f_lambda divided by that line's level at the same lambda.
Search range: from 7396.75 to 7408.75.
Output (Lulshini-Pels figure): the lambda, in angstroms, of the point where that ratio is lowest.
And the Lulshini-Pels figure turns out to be 7397.5 angstroms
